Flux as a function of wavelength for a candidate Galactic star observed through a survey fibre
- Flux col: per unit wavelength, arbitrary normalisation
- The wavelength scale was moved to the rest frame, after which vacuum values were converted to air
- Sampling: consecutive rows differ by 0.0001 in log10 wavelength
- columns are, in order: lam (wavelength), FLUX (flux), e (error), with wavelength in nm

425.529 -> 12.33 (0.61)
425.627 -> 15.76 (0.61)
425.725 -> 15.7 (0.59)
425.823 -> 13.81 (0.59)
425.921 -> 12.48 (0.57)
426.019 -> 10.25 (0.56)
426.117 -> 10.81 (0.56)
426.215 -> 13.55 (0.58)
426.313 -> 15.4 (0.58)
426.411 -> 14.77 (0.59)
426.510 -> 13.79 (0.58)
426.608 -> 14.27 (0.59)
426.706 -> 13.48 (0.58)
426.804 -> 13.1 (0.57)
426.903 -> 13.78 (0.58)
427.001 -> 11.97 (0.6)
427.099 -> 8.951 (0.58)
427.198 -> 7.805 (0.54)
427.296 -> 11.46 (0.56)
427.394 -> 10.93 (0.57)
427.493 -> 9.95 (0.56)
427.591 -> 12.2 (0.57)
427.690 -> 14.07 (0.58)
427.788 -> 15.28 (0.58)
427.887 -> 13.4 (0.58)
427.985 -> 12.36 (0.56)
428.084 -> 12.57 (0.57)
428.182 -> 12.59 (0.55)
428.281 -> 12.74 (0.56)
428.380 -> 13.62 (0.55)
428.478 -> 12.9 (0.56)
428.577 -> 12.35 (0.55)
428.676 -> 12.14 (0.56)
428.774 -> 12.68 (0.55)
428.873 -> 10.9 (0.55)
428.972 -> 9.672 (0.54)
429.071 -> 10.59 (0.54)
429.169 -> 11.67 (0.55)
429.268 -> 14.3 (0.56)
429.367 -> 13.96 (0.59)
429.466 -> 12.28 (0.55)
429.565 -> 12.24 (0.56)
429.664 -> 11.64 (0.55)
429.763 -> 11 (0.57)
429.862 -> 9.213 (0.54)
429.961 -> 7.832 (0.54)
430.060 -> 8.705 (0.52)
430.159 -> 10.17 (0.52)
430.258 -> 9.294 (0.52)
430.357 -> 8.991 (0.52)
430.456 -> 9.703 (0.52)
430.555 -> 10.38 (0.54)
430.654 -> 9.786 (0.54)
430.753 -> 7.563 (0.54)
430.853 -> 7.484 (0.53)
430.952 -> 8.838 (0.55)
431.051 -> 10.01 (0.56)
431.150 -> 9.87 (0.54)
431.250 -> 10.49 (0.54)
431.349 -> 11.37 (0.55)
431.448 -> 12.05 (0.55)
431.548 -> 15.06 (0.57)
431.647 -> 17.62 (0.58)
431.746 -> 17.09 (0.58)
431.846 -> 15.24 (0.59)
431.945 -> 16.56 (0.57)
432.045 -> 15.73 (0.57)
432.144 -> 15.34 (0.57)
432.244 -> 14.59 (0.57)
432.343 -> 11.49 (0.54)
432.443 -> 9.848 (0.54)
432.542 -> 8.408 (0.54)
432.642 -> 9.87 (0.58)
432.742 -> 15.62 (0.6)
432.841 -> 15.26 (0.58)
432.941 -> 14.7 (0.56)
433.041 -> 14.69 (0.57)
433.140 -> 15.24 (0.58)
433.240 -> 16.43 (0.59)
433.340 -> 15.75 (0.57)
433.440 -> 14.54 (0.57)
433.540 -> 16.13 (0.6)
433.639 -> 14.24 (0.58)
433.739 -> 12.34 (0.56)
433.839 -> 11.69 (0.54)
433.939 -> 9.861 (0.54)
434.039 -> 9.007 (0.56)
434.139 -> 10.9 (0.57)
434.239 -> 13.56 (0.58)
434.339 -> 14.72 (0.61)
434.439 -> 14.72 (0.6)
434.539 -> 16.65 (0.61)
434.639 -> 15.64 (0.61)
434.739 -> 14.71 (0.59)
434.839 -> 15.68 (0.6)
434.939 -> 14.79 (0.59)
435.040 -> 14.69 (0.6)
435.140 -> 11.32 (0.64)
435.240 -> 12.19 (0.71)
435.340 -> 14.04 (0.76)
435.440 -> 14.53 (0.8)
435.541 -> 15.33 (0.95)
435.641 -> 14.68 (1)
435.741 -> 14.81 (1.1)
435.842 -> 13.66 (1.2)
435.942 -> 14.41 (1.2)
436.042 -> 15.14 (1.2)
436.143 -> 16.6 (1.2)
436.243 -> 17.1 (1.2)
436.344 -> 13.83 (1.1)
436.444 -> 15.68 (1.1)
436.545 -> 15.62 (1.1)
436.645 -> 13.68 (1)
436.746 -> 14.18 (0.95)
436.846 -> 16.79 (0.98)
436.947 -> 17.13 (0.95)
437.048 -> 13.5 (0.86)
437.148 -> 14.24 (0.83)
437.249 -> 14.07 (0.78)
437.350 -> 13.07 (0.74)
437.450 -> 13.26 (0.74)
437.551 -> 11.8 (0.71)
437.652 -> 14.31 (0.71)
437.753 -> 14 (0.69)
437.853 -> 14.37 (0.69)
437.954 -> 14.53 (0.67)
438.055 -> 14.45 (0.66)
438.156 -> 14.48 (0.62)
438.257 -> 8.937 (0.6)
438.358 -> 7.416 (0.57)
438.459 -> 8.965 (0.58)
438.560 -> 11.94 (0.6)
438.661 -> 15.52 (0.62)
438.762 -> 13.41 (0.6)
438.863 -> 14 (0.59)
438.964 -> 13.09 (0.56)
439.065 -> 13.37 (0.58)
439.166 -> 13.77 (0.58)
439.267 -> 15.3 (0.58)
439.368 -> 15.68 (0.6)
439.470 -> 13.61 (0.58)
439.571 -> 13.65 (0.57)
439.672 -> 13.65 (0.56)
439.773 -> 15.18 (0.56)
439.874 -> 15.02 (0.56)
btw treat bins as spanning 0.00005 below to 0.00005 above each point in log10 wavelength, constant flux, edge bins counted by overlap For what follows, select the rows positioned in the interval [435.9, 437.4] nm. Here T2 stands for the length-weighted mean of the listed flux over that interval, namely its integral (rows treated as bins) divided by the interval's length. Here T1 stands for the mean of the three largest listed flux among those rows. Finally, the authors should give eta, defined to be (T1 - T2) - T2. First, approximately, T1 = 17.0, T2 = 15.0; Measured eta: -13.0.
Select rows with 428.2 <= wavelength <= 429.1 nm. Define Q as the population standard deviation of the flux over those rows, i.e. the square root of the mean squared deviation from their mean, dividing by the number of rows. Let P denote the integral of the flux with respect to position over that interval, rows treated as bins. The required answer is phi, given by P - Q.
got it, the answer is 9.6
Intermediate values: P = 10.8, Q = 1.2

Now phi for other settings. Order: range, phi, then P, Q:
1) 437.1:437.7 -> 7.2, 8.1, 0.9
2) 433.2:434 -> 8.8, 11.0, 2.2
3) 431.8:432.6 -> 7.8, 10.7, 2.9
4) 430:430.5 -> 4.2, 4.7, 0.5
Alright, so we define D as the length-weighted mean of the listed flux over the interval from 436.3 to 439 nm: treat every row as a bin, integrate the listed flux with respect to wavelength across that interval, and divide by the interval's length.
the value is 13.6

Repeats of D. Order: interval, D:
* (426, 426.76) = 13.4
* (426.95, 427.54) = 10.2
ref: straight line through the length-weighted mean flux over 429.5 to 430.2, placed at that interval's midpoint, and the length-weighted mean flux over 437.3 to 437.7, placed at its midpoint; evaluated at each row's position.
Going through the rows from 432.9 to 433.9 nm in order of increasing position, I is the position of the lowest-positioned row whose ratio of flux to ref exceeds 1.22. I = 432.941 nm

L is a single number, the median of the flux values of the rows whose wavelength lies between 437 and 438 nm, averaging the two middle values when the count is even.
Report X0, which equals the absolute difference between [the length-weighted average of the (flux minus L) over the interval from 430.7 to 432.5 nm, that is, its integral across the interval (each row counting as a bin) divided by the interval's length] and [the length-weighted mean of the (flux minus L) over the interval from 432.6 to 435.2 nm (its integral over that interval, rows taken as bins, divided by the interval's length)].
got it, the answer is 1.4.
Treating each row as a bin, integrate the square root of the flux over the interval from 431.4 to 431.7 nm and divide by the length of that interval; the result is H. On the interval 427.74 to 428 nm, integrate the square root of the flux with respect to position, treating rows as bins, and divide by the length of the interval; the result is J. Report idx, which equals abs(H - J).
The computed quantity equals 0.139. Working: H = 3.86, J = 3.7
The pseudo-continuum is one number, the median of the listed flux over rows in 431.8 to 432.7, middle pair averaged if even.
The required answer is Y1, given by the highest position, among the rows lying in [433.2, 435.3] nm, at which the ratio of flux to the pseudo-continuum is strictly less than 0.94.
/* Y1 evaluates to 435.240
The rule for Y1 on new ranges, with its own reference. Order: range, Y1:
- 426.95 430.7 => 430.654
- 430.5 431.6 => 431.448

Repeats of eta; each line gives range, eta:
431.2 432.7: -9.7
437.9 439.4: -10.4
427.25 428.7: -10.8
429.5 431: -7.5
